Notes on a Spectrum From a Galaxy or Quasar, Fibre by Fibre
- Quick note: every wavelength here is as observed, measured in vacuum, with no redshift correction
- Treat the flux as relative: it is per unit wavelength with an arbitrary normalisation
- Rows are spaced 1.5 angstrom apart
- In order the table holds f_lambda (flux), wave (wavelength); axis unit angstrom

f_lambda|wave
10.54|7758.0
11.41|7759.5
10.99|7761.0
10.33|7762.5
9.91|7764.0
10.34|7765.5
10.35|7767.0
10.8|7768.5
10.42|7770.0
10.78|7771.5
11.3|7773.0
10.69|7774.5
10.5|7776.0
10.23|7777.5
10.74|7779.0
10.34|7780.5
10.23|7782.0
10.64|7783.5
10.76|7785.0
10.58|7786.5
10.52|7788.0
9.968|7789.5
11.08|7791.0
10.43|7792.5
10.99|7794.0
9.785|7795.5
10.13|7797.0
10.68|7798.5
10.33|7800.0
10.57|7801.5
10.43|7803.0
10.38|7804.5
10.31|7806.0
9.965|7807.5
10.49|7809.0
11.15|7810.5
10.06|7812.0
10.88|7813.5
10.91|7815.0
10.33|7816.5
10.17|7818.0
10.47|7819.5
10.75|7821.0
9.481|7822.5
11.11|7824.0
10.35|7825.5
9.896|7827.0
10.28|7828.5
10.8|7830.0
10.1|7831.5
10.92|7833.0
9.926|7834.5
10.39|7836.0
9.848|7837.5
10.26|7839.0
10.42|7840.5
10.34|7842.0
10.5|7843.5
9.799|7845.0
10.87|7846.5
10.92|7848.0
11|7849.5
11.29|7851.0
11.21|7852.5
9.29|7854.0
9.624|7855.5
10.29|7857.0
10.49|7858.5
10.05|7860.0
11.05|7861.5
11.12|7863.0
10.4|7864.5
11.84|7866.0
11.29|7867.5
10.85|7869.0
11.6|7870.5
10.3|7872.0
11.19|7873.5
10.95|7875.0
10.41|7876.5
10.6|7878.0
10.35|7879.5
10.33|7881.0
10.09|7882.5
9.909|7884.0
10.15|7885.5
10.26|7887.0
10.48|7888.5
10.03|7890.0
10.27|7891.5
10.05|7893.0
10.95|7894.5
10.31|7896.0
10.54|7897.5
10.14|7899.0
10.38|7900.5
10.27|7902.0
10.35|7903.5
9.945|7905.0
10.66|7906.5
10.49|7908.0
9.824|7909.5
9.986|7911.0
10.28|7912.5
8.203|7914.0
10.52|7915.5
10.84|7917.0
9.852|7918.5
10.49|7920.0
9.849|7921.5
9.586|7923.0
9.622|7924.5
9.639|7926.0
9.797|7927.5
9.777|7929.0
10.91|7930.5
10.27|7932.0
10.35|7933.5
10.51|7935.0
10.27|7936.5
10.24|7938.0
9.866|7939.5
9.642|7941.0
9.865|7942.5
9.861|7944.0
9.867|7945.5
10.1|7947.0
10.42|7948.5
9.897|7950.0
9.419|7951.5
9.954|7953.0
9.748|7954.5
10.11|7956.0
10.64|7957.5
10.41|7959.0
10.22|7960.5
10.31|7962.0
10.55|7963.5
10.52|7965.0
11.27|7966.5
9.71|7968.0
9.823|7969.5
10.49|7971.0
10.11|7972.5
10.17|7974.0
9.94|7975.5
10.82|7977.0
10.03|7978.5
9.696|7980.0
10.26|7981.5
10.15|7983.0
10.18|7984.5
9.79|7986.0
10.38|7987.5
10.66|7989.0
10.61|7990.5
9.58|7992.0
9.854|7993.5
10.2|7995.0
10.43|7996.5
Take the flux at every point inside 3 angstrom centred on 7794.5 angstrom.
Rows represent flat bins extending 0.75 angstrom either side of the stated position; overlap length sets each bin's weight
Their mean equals 10.4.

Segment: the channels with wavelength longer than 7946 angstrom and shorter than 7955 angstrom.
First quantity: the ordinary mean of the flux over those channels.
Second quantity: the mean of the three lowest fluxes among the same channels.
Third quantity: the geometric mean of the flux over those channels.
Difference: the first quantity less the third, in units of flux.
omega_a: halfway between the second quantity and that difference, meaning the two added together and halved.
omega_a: 4.85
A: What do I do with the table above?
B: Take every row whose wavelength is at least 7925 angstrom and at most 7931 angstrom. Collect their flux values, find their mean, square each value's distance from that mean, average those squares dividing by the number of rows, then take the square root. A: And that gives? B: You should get 0.51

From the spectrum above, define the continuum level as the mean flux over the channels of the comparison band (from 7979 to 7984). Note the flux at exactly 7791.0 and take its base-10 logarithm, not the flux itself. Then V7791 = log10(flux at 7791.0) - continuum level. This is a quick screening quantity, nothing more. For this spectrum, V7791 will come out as -9.0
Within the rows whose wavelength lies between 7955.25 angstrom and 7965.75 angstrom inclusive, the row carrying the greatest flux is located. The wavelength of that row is 7957.5 angstrom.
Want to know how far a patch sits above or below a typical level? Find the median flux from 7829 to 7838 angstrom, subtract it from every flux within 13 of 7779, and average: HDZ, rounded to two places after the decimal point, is 0.34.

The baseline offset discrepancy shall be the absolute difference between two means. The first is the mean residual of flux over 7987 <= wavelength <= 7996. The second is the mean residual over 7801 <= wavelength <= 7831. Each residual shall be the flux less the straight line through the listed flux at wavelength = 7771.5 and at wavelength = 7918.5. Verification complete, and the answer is 0.9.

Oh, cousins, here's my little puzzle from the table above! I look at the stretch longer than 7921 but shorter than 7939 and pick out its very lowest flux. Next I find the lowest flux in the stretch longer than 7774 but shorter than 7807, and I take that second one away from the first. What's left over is -0.20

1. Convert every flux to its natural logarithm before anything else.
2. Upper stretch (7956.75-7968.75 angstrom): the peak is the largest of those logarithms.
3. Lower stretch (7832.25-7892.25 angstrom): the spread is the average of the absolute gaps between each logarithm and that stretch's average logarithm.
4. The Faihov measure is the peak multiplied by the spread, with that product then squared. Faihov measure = 0.010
